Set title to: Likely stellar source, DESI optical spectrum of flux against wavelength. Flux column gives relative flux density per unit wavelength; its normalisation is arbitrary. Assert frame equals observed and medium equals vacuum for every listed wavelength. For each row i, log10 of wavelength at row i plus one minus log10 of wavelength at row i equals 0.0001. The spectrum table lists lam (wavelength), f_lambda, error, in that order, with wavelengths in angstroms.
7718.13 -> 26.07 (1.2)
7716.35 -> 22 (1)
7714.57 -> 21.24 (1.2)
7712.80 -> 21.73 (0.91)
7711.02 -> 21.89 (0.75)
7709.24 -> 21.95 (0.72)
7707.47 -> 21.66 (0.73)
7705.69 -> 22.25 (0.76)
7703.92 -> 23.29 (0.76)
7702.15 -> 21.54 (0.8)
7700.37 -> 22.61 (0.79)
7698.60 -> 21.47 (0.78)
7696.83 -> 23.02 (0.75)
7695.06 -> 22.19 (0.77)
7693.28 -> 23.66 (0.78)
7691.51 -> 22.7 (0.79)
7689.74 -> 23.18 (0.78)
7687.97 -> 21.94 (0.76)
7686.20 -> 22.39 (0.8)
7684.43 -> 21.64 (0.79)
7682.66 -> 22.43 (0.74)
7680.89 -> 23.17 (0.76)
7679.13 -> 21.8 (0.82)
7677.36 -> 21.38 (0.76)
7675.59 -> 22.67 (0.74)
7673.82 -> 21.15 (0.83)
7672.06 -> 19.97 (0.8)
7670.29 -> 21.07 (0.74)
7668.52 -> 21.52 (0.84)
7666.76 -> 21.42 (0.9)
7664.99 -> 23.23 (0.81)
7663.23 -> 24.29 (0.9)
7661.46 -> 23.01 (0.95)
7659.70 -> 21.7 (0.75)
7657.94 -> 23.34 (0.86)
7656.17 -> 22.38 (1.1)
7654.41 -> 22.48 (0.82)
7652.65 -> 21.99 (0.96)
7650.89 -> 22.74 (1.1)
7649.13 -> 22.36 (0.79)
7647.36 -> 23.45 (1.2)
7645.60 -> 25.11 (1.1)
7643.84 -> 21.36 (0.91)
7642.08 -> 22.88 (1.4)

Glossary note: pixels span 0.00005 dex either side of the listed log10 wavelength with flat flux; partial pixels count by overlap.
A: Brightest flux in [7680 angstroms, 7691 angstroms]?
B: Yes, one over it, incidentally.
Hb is 0.0431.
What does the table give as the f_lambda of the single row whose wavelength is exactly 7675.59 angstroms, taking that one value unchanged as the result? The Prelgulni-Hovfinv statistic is 22.67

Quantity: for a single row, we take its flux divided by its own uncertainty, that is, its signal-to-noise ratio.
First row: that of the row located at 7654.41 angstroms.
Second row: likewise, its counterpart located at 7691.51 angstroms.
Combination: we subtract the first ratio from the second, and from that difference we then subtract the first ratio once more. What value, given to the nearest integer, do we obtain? -26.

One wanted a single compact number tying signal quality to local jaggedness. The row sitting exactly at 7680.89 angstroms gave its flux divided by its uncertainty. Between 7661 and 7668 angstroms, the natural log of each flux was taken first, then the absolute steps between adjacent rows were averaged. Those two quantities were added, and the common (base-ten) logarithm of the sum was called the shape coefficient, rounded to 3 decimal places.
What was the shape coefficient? 1.485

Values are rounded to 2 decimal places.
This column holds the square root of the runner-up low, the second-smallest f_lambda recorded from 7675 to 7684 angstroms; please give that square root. 4.67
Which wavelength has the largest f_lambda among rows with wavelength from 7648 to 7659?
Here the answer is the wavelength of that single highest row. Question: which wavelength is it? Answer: 7657.94 angstroms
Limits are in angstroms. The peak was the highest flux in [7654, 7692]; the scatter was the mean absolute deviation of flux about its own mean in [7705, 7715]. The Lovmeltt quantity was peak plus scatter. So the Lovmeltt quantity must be 24.5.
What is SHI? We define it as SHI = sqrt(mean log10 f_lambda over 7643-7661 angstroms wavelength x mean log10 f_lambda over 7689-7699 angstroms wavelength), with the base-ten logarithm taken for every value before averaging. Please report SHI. 1.36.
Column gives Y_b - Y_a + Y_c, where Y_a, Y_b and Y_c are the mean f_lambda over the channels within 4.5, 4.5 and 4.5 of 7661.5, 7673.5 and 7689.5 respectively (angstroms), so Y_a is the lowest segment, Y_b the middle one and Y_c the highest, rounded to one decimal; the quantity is 20.9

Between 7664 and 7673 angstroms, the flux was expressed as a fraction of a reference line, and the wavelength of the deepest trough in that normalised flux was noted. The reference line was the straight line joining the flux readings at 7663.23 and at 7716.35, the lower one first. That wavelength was 7672.06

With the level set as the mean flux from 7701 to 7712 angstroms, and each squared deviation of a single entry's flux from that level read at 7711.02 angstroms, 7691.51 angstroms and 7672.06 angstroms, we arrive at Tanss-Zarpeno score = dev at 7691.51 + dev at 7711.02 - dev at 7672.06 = -4.1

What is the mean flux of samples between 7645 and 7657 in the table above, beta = 22.9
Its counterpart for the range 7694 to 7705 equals 22.4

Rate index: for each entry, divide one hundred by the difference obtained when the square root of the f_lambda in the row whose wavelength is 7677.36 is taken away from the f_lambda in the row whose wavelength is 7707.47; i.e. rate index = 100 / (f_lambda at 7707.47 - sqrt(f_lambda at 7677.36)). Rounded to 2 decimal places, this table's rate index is 5.87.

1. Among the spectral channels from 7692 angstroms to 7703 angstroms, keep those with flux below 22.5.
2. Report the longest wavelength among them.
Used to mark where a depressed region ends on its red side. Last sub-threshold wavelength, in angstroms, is 7702.15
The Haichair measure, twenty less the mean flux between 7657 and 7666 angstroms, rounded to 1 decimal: -3.1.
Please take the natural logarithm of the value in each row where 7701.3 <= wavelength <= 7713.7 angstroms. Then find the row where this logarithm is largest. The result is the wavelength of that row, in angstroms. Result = 7703.92 angstroms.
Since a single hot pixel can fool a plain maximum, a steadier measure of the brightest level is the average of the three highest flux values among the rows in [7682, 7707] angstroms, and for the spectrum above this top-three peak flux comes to 23.4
